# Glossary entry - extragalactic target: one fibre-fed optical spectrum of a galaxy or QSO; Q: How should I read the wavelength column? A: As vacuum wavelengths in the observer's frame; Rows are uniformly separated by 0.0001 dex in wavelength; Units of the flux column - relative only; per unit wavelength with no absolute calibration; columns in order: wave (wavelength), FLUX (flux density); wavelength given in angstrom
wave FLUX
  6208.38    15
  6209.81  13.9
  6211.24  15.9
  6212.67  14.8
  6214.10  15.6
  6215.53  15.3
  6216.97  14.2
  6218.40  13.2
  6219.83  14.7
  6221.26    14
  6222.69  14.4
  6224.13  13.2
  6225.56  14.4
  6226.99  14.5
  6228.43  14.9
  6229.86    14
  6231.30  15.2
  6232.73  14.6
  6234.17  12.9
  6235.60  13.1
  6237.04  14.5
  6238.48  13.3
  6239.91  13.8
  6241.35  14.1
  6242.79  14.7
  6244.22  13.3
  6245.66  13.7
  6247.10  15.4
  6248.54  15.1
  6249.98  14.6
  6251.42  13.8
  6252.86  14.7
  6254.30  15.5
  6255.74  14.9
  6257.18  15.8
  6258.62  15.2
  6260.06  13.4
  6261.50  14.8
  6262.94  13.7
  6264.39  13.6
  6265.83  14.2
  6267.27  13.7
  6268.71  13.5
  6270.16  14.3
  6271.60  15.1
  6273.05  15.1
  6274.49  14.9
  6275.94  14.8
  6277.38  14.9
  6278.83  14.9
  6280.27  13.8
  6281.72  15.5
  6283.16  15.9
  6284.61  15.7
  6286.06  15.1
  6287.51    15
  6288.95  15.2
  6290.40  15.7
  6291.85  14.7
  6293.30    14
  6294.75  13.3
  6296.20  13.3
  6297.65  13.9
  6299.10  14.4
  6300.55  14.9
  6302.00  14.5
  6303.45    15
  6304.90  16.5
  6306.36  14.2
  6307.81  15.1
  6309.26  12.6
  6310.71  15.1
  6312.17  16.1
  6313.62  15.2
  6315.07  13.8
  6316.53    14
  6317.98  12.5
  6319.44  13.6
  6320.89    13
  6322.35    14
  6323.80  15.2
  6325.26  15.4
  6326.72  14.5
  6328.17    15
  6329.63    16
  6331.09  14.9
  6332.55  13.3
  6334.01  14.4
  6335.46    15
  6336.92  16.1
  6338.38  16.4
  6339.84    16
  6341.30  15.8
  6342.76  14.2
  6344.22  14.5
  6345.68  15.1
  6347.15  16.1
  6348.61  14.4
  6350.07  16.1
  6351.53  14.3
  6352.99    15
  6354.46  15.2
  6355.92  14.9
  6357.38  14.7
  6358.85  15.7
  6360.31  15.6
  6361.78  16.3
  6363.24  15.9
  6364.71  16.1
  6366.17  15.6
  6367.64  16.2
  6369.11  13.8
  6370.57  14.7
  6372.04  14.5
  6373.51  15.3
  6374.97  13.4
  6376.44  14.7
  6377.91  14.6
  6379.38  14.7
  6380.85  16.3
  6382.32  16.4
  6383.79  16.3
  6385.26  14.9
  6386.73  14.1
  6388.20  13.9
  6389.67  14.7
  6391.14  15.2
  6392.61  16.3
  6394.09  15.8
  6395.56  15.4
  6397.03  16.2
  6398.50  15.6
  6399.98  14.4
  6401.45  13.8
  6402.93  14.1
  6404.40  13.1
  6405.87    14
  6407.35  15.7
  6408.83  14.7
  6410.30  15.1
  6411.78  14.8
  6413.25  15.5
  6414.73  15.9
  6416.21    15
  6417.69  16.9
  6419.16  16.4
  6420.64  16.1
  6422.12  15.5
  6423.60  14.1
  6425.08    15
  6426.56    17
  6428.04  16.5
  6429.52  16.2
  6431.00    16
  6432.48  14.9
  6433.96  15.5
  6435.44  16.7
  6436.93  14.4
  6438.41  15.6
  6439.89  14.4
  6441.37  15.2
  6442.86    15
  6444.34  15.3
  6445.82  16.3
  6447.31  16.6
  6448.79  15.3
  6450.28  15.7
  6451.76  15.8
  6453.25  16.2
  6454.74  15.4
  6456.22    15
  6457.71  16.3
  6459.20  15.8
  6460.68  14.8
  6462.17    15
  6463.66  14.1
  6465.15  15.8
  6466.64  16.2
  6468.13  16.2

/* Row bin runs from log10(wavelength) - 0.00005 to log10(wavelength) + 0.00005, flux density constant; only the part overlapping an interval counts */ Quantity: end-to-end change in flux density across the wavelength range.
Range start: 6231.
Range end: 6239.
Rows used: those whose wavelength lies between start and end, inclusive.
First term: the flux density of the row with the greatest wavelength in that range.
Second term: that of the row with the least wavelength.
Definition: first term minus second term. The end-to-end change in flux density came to -1.9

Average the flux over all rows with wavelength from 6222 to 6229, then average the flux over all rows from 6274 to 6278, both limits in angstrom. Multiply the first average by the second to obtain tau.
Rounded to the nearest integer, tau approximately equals 212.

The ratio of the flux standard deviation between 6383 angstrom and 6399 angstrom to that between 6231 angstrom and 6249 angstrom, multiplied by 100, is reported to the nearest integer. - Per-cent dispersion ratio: 99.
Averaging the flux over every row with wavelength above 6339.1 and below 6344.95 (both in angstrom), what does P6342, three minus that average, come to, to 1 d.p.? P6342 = -12.1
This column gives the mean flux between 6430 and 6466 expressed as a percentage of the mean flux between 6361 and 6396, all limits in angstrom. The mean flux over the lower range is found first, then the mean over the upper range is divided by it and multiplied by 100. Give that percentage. 102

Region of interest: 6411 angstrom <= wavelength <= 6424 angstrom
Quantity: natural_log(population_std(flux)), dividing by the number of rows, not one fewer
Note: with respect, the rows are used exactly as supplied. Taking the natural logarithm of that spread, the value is -0.21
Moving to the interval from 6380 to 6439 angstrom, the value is -0.05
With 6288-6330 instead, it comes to 0.00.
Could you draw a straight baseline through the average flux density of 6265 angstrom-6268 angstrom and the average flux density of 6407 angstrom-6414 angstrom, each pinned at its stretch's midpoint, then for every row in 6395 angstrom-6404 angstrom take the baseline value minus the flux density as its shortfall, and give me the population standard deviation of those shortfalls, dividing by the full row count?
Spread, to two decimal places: 0.89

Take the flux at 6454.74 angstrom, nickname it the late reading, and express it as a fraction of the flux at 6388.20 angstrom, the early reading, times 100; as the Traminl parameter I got 111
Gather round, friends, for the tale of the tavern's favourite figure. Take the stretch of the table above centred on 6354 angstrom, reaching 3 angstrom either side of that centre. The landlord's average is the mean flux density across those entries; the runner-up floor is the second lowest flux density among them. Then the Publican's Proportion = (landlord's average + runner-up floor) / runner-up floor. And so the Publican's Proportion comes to 2.00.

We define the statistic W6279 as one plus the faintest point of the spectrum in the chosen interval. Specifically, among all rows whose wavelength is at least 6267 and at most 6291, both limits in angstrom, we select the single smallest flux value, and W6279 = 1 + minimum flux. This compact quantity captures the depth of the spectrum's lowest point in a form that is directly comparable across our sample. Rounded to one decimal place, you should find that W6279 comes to 14.5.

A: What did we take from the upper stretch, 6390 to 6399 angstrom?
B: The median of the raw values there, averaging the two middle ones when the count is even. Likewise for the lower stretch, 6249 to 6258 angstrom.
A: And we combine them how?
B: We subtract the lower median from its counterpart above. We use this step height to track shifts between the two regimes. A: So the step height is 0.9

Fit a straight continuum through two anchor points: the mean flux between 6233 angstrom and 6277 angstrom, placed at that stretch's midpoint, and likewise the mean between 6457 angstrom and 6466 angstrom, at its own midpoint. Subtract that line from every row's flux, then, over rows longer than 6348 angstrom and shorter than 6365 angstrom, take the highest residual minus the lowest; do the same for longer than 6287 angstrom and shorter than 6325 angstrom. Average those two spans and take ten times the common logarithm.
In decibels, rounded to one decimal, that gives 4.8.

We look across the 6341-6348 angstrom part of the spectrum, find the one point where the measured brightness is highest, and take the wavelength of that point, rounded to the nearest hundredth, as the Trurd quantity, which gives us 6347.15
